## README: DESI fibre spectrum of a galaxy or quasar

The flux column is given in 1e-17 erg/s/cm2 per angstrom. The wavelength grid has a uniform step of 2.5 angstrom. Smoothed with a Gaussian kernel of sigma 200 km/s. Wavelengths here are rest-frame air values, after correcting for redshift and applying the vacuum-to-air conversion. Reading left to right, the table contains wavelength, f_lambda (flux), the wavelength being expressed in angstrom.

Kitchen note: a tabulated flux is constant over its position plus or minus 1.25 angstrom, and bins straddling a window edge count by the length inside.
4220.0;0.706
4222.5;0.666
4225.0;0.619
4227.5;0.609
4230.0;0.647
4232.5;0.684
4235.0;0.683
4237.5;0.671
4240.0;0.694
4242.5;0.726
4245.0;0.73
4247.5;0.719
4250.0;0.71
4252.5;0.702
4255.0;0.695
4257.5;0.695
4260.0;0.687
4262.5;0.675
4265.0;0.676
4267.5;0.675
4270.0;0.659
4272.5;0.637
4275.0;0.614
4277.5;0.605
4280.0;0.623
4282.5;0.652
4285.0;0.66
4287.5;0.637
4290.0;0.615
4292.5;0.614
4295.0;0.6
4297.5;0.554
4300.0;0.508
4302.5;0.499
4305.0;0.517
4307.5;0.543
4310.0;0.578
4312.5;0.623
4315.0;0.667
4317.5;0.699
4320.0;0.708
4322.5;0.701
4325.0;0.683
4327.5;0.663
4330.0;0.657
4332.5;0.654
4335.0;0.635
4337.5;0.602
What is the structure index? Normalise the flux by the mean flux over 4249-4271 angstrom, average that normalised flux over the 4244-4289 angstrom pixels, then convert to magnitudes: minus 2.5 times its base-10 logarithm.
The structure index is 0.03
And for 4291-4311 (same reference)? 0.24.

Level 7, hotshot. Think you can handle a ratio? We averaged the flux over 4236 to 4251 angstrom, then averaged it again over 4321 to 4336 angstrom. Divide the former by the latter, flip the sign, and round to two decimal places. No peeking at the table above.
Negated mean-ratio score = -1.06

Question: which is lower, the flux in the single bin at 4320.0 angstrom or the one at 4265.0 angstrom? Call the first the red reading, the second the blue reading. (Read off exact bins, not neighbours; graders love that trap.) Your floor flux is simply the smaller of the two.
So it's 0.676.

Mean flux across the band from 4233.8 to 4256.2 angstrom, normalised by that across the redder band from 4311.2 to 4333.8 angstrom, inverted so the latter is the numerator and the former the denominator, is 0.96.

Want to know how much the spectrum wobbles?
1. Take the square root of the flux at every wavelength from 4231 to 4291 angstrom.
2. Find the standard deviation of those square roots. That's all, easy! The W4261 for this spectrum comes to 0.022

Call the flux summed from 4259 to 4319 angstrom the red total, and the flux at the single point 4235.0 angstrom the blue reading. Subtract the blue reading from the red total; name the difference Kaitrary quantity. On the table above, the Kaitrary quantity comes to 14.1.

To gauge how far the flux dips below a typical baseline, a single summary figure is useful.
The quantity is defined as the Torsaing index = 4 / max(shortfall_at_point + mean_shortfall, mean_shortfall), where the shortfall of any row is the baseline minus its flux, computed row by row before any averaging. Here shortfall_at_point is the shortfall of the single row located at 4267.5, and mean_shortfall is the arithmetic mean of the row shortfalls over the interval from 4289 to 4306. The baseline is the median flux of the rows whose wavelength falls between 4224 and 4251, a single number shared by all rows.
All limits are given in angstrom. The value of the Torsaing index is 30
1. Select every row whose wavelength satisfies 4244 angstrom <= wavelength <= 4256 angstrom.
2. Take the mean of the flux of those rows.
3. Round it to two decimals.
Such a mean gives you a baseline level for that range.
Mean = 0.71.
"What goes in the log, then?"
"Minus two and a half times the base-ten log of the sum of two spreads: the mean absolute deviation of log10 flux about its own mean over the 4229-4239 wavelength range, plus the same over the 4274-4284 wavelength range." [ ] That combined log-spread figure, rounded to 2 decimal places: 4.38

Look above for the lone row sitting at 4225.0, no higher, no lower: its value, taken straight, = 0.619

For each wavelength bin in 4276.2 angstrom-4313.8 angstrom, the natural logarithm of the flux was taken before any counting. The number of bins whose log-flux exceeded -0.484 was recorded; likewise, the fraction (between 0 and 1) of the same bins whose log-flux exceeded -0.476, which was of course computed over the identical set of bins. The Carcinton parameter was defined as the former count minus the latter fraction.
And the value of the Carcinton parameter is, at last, 4.7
